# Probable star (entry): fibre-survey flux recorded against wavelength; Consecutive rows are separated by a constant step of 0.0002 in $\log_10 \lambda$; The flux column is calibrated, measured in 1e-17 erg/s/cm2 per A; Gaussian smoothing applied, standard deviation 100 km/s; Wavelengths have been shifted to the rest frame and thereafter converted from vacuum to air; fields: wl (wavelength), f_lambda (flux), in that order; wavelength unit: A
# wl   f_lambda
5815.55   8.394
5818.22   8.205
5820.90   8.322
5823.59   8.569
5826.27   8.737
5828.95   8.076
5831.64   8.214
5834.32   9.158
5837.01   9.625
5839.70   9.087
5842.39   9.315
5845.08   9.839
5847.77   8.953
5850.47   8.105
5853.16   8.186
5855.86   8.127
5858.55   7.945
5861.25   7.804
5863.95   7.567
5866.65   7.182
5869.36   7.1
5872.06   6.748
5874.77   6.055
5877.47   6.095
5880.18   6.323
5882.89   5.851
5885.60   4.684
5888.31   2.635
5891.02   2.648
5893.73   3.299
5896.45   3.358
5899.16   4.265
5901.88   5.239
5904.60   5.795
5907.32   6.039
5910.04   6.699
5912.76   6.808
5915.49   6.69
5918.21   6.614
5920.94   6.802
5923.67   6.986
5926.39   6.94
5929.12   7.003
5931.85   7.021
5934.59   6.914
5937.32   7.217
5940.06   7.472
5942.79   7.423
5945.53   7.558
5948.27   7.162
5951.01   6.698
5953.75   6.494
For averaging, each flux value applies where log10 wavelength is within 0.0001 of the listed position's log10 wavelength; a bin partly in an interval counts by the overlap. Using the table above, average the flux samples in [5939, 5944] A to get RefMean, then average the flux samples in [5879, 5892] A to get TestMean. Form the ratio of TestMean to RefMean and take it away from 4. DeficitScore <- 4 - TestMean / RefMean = 3.4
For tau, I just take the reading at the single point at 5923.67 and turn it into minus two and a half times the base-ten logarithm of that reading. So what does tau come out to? -2.11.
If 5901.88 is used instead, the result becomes -1.80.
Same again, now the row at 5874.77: -1.96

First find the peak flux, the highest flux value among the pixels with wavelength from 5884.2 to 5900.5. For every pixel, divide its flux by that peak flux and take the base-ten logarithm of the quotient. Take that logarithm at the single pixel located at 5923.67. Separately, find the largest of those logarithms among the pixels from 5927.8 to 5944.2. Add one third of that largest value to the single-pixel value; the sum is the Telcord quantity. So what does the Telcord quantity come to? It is 0.24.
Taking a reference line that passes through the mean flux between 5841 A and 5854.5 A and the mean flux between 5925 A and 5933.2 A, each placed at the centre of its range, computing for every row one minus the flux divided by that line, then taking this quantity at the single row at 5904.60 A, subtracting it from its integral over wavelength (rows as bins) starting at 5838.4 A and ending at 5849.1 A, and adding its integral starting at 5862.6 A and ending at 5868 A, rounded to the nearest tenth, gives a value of 0.1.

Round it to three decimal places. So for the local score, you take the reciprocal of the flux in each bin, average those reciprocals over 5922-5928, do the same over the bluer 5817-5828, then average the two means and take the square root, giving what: 0.362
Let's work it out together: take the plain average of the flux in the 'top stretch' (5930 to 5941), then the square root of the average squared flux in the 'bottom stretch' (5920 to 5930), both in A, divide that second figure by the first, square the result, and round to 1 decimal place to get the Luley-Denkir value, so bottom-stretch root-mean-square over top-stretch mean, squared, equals 0.9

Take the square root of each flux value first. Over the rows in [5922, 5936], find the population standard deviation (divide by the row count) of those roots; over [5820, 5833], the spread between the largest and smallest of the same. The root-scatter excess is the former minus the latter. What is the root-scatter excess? -0.11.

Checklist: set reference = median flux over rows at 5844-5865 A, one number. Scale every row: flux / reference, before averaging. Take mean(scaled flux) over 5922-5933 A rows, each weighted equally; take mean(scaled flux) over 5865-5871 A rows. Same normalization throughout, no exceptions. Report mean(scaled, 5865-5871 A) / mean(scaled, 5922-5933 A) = 1.02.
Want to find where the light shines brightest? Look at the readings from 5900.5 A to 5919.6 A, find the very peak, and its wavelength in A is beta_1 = 5912.76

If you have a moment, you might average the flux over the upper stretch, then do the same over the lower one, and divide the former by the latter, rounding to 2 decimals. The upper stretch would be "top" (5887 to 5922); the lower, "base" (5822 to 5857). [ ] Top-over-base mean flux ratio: 0.59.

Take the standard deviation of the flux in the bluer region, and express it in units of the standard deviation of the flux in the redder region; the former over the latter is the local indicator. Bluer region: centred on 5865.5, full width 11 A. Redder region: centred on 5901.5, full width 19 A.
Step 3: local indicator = 0.2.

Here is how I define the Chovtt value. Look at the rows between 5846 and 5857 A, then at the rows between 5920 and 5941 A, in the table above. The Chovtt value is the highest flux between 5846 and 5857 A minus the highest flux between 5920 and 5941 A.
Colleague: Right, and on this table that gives 1.5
